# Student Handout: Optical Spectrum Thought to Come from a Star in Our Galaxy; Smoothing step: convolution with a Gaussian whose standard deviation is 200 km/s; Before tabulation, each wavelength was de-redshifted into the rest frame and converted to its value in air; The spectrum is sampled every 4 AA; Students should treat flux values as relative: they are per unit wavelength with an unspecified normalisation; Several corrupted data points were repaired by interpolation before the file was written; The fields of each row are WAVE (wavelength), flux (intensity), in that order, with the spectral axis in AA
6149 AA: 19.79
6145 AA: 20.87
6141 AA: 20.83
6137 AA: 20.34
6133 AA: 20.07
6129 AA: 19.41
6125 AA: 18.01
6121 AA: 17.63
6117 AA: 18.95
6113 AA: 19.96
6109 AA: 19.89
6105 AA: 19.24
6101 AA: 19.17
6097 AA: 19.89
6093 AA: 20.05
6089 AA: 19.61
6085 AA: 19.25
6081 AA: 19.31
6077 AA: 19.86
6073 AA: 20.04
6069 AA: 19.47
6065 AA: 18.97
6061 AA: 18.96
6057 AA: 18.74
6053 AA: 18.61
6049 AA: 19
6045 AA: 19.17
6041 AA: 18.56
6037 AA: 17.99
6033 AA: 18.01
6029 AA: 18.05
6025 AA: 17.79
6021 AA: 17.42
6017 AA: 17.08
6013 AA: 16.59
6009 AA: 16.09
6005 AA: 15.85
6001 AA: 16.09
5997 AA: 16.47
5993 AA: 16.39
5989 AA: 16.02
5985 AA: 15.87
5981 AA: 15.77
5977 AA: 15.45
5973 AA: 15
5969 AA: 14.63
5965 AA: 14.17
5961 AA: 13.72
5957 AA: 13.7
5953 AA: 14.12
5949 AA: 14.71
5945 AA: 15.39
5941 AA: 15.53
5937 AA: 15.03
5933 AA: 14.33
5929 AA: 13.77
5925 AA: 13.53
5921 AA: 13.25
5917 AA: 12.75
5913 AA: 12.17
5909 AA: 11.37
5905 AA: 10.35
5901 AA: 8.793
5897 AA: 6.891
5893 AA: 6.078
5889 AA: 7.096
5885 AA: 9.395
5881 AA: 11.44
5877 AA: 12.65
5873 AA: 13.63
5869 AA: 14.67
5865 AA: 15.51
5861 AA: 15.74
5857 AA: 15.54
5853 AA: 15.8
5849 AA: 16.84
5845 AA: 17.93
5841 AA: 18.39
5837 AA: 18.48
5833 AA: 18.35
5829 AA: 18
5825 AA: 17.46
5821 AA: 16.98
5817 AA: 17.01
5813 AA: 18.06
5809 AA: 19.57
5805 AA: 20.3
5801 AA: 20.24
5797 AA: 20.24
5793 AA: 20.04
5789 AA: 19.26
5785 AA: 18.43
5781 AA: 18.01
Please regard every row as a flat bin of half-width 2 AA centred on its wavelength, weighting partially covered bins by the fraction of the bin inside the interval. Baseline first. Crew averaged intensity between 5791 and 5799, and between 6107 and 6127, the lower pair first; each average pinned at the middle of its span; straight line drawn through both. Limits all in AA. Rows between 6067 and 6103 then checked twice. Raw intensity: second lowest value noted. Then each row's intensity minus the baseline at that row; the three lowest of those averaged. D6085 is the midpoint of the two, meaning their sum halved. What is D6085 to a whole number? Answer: 10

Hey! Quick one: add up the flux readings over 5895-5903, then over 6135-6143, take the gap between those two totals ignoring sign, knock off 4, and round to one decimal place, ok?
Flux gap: 21.5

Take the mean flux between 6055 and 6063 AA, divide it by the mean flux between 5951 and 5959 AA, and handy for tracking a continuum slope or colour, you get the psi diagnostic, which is 1.36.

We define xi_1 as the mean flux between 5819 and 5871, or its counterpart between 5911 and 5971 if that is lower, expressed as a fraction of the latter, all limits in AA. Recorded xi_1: 1.00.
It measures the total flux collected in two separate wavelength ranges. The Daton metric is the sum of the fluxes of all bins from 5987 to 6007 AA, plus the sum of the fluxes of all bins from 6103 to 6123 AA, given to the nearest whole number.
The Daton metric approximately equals 176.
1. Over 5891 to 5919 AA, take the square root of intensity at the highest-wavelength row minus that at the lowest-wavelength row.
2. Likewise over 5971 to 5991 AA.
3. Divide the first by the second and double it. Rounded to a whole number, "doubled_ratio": 17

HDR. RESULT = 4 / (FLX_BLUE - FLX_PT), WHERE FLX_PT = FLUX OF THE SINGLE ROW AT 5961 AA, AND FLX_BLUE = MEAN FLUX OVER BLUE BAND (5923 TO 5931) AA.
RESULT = -57.1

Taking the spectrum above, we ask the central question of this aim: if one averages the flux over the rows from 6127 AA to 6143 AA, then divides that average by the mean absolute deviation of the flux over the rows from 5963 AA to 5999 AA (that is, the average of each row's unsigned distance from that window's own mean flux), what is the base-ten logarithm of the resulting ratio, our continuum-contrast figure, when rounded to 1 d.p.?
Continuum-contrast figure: 1.5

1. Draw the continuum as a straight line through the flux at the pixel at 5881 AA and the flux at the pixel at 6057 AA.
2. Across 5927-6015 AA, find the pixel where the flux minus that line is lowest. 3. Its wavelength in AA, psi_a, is 5961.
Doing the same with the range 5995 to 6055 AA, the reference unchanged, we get 6005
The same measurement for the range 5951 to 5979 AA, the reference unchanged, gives 5961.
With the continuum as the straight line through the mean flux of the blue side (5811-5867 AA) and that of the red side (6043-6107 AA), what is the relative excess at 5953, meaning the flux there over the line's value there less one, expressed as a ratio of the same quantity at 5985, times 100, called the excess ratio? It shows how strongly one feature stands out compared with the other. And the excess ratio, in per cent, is 158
